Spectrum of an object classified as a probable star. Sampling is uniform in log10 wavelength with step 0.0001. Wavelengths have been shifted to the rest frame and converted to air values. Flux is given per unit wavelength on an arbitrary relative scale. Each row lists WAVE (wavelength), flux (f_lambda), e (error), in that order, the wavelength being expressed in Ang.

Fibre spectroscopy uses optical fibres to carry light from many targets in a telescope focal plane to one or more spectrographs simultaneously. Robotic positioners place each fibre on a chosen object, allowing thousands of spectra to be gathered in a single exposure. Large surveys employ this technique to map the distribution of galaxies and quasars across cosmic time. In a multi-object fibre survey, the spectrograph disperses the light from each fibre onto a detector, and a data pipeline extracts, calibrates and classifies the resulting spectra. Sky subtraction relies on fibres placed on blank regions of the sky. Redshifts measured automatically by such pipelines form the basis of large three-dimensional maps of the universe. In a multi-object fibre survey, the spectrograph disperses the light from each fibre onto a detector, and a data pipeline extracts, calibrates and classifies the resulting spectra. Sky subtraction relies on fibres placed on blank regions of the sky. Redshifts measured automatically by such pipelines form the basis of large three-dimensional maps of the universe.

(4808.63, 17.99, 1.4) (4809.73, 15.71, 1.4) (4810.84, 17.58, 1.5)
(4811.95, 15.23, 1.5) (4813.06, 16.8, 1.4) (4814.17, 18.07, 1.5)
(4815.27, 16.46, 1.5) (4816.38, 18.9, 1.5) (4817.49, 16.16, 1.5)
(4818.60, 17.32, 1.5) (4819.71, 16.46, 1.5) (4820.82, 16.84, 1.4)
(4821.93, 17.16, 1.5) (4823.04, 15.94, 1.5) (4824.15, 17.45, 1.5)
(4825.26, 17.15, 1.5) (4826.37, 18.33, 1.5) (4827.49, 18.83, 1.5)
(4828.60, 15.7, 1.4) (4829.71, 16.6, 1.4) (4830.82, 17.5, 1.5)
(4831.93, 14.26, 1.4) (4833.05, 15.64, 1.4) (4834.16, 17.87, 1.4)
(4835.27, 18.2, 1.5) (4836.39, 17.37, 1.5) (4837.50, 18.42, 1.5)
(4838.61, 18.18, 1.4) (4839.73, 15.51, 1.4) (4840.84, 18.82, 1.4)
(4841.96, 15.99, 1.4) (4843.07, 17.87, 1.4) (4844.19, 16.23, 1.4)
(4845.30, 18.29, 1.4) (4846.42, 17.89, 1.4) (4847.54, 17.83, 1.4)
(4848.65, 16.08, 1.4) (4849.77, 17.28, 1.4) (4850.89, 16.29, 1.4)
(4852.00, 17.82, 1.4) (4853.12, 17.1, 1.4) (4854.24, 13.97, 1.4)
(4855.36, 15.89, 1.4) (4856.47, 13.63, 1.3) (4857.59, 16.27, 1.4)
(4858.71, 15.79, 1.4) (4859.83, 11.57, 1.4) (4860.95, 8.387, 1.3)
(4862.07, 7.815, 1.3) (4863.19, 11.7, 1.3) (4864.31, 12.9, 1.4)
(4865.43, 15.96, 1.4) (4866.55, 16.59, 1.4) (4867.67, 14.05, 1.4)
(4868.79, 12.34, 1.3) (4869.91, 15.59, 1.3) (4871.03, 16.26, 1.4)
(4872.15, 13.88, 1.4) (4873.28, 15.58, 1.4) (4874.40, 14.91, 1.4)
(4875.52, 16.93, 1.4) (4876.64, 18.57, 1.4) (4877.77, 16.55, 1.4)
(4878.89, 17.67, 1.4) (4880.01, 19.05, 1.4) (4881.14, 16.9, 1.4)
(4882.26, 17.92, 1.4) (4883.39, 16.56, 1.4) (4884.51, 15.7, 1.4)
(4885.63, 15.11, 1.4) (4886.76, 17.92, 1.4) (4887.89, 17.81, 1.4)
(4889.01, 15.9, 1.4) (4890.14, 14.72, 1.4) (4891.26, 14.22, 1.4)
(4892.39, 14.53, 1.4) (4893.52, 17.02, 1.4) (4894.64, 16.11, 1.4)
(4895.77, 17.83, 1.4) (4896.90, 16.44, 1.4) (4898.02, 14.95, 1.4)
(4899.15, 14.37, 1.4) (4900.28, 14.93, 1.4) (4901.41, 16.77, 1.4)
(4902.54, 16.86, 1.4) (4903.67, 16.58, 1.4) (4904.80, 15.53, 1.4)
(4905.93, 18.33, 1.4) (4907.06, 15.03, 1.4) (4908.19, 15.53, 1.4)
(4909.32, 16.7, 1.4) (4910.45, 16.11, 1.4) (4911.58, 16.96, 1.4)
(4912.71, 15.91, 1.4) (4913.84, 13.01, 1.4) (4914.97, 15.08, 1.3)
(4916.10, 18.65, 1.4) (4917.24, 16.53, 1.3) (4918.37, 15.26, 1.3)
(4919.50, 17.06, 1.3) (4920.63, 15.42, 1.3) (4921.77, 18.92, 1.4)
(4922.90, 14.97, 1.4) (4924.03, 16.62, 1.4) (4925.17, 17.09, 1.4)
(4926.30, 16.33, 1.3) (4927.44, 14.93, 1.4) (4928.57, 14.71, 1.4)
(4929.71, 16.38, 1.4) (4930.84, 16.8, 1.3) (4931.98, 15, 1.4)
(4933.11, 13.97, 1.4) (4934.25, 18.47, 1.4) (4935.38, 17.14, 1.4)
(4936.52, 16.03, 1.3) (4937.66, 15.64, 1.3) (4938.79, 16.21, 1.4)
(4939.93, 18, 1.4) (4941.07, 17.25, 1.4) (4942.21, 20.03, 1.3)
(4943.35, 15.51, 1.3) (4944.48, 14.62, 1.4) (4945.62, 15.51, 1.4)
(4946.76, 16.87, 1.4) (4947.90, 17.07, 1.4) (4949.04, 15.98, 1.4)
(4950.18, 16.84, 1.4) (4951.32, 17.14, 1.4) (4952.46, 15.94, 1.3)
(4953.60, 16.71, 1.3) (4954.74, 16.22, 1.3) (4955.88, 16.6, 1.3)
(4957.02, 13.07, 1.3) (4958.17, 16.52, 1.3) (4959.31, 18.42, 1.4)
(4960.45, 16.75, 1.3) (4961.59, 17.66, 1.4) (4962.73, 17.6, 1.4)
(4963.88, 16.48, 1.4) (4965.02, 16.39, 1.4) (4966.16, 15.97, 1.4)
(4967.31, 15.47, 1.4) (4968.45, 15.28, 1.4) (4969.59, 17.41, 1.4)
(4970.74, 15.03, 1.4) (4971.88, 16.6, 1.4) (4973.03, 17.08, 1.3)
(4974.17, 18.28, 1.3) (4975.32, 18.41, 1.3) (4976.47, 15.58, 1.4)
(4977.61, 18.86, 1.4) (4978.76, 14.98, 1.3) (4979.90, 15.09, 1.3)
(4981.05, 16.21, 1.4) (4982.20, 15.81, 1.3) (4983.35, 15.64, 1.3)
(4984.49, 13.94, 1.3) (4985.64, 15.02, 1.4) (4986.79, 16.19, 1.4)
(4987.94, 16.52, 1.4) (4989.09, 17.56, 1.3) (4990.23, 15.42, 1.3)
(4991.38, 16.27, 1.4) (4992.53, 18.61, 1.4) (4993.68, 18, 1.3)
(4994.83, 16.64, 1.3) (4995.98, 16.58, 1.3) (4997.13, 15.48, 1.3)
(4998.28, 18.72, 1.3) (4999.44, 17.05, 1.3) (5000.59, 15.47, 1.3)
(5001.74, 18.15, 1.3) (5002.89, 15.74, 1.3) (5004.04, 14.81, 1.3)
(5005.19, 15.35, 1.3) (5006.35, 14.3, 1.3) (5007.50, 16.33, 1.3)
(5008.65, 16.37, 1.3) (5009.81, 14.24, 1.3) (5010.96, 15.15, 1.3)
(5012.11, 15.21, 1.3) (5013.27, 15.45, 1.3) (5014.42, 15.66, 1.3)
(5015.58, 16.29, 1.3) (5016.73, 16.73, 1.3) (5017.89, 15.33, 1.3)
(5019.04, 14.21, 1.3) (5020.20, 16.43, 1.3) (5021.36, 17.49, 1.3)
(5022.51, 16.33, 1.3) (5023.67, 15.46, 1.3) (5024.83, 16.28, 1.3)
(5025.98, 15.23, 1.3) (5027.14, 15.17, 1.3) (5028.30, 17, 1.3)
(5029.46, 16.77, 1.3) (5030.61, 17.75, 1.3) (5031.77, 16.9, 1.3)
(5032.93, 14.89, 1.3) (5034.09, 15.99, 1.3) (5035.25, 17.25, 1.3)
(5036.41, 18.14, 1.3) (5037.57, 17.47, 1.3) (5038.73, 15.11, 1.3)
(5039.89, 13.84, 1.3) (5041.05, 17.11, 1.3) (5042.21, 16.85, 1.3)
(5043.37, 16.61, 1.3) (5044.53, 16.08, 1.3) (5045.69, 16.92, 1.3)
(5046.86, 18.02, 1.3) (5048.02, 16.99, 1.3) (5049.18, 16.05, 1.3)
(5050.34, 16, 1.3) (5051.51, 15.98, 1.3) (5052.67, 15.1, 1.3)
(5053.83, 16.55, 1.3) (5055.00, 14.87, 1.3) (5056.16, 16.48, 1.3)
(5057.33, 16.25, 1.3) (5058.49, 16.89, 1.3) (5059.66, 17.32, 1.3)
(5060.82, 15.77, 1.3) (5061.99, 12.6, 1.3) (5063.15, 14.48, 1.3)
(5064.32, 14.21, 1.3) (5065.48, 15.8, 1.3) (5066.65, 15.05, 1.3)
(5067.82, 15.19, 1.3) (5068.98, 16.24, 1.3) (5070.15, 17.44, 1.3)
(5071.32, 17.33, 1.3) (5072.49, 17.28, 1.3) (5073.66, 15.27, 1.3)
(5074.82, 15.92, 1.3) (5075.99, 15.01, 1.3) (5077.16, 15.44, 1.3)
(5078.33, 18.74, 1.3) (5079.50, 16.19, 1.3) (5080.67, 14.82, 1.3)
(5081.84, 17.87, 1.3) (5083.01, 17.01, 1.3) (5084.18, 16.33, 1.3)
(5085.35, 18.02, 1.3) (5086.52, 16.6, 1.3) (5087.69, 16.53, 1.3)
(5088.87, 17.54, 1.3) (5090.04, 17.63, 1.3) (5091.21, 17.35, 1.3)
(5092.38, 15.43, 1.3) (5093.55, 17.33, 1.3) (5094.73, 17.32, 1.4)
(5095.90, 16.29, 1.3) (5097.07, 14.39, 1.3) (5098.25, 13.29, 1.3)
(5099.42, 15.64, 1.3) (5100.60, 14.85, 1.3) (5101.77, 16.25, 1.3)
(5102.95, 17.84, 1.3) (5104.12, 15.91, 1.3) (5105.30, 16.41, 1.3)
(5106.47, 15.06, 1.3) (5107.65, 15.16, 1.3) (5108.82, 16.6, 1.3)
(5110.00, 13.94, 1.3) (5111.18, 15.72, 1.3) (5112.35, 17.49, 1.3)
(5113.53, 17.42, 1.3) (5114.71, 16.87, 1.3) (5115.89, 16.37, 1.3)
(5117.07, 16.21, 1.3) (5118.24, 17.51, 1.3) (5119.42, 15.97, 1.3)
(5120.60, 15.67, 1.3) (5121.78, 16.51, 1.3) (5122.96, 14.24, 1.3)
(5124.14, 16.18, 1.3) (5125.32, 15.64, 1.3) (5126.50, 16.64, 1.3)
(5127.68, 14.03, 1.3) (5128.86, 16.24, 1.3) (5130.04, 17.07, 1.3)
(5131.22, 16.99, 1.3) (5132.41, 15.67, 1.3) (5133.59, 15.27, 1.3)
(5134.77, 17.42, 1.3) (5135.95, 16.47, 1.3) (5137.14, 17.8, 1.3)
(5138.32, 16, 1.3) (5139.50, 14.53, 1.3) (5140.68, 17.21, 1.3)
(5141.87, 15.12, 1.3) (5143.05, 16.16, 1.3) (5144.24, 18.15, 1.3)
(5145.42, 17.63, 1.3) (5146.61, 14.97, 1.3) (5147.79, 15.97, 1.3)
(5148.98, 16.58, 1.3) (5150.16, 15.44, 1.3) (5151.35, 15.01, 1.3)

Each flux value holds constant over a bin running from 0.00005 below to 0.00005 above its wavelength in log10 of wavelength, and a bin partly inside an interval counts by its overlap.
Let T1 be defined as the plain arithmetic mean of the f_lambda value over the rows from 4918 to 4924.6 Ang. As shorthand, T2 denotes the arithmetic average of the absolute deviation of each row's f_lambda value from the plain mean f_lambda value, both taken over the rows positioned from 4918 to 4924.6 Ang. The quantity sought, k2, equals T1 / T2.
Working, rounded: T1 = 16.4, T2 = 1.16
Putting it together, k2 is 14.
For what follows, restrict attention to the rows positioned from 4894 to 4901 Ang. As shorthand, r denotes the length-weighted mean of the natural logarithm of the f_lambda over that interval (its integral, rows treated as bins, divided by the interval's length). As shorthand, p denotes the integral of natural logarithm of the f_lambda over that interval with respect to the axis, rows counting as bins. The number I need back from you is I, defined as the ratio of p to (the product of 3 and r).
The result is 2.3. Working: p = 19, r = 2.759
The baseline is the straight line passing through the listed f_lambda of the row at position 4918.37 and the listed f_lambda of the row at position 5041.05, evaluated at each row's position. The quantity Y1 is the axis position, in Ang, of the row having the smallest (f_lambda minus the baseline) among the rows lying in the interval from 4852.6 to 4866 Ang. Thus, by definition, 4862.07 Ang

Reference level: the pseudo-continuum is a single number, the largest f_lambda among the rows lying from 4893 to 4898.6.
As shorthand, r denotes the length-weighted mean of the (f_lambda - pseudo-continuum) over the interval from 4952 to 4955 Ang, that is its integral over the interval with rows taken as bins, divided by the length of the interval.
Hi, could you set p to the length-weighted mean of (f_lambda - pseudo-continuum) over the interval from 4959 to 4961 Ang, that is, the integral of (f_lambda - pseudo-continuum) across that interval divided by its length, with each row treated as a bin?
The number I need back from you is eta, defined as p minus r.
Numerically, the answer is 1.2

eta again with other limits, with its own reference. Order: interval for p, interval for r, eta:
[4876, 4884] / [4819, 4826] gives 0.7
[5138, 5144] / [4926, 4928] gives 0.4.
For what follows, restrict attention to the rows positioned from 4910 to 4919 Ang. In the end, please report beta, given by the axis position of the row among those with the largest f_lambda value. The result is 4916.10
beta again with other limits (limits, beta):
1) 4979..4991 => 4989.09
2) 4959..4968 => 4959.31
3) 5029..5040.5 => 5036.41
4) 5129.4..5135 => 5134.77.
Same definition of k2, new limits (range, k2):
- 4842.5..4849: 22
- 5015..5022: 18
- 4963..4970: 27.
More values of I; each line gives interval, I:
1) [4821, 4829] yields 2.7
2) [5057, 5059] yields 0.7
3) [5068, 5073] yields 1.7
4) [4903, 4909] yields 2.0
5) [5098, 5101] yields 1.0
